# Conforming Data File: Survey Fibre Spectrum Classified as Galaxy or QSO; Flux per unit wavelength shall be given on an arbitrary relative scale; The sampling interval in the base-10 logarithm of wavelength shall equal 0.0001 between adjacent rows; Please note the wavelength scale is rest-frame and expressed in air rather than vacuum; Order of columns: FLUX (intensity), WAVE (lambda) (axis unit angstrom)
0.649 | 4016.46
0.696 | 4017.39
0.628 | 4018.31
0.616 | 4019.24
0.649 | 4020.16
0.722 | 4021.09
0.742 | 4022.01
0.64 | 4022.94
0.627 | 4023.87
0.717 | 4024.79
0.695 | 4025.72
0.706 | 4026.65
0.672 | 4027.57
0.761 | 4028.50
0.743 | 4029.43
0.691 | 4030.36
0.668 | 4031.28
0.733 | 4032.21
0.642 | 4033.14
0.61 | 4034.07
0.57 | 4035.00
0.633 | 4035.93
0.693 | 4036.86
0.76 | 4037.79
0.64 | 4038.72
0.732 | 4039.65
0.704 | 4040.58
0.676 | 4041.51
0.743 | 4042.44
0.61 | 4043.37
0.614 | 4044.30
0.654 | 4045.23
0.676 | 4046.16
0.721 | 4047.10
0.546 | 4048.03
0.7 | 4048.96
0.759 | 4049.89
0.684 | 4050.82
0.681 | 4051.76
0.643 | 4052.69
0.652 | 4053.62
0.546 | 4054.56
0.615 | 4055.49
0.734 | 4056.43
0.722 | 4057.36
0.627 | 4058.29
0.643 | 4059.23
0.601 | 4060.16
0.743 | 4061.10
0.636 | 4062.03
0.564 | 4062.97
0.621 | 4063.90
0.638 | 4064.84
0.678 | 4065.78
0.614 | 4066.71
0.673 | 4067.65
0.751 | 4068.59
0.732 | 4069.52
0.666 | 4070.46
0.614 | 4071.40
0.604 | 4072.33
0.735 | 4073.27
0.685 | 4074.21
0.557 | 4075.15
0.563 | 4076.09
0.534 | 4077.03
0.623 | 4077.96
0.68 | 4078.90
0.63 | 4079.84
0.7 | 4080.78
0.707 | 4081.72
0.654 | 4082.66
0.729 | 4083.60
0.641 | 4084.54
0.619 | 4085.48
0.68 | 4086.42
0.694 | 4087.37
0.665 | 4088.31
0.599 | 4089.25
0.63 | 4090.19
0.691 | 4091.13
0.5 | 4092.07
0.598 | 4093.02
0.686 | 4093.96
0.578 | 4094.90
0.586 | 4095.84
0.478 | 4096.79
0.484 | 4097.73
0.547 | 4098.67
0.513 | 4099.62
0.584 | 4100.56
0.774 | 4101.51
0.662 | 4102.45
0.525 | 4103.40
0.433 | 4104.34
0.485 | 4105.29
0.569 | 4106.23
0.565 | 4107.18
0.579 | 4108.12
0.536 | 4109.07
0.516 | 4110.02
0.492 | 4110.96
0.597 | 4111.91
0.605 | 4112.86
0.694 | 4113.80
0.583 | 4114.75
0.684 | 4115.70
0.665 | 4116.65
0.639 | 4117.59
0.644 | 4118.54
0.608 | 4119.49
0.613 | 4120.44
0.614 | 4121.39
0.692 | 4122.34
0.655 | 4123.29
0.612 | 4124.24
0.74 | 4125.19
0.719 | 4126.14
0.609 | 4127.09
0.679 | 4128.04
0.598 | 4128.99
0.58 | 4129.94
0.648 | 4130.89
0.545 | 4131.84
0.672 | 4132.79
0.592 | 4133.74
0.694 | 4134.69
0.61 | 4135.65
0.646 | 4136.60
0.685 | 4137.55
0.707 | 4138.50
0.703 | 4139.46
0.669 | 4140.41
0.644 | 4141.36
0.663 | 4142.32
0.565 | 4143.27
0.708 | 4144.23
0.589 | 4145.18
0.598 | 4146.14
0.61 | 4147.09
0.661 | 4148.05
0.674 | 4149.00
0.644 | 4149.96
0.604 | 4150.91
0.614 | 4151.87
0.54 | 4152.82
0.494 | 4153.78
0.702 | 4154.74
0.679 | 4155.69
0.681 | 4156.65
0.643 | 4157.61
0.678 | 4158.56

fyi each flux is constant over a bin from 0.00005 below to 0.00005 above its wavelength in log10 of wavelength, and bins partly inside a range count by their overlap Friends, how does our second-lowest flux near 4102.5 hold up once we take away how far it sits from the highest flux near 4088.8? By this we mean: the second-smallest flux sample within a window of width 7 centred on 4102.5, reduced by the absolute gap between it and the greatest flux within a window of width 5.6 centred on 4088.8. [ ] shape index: 0.28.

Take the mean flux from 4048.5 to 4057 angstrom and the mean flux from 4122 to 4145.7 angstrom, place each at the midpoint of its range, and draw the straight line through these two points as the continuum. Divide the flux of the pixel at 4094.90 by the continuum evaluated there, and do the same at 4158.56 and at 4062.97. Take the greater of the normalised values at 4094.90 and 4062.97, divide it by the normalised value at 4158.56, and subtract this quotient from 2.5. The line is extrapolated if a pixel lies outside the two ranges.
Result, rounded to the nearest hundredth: 1.67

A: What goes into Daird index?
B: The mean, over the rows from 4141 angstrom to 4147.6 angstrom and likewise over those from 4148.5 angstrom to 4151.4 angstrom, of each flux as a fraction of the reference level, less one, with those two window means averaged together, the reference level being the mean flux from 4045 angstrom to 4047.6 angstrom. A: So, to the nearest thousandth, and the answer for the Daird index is -0.074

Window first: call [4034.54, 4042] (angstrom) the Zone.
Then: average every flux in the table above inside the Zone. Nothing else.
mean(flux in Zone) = 0.68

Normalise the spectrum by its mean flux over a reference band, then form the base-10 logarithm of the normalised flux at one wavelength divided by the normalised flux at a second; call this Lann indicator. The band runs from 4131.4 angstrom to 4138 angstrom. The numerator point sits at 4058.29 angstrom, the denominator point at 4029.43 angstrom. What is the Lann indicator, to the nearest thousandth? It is -0.074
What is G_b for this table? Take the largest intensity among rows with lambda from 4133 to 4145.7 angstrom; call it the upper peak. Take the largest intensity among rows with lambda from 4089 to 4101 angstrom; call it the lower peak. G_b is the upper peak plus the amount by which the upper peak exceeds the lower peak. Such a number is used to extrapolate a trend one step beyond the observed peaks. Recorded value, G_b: 0.725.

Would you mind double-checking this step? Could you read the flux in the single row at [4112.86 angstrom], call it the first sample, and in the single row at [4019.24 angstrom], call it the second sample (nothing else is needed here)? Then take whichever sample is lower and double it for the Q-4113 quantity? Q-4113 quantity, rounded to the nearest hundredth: 1.21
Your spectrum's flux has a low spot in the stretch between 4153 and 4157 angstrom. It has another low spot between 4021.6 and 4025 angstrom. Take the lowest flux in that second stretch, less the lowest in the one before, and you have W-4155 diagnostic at 0.13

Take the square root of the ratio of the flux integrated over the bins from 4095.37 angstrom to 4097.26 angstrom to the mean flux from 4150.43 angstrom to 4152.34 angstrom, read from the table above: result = 1.28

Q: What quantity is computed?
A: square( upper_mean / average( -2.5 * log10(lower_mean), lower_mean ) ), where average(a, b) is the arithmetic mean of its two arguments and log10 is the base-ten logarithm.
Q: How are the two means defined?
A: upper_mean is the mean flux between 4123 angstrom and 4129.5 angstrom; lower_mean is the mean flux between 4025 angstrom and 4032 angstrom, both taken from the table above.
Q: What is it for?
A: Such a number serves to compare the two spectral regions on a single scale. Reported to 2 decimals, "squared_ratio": 1.48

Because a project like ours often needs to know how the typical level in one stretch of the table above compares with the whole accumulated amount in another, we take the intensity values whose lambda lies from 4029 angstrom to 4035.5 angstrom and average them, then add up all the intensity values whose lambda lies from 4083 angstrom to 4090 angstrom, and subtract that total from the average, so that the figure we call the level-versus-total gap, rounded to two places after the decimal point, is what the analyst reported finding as -3.96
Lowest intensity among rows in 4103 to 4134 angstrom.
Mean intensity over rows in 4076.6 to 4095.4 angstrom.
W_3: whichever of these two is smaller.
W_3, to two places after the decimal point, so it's 0.43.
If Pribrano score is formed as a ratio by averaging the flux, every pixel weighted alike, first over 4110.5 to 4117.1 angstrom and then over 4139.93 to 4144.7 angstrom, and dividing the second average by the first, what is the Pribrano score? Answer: 1.05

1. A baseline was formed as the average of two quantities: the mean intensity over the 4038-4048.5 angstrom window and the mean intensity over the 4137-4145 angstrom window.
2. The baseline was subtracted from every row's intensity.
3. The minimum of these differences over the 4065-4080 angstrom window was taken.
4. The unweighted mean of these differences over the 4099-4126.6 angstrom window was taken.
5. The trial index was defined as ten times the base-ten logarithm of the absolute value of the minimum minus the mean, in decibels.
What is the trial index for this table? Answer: -11.4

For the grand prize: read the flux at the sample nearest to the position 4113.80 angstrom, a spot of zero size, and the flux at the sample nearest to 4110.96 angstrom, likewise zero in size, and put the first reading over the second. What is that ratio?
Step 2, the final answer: 1.4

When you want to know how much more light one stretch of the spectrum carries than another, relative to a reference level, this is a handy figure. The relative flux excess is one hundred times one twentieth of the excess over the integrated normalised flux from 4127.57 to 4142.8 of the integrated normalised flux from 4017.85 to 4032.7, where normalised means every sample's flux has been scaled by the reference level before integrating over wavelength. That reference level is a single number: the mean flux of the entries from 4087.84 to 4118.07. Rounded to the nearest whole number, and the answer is 3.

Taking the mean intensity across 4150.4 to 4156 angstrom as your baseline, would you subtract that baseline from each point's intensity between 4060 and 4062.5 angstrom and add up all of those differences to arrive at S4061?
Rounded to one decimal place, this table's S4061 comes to 0.2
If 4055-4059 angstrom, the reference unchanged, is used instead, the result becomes 0.3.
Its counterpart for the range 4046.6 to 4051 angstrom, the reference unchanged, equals 0.4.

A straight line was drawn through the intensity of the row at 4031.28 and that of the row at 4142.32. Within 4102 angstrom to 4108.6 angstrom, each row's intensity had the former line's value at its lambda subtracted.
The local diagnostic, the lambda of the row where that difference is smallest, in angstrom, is 4104.34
